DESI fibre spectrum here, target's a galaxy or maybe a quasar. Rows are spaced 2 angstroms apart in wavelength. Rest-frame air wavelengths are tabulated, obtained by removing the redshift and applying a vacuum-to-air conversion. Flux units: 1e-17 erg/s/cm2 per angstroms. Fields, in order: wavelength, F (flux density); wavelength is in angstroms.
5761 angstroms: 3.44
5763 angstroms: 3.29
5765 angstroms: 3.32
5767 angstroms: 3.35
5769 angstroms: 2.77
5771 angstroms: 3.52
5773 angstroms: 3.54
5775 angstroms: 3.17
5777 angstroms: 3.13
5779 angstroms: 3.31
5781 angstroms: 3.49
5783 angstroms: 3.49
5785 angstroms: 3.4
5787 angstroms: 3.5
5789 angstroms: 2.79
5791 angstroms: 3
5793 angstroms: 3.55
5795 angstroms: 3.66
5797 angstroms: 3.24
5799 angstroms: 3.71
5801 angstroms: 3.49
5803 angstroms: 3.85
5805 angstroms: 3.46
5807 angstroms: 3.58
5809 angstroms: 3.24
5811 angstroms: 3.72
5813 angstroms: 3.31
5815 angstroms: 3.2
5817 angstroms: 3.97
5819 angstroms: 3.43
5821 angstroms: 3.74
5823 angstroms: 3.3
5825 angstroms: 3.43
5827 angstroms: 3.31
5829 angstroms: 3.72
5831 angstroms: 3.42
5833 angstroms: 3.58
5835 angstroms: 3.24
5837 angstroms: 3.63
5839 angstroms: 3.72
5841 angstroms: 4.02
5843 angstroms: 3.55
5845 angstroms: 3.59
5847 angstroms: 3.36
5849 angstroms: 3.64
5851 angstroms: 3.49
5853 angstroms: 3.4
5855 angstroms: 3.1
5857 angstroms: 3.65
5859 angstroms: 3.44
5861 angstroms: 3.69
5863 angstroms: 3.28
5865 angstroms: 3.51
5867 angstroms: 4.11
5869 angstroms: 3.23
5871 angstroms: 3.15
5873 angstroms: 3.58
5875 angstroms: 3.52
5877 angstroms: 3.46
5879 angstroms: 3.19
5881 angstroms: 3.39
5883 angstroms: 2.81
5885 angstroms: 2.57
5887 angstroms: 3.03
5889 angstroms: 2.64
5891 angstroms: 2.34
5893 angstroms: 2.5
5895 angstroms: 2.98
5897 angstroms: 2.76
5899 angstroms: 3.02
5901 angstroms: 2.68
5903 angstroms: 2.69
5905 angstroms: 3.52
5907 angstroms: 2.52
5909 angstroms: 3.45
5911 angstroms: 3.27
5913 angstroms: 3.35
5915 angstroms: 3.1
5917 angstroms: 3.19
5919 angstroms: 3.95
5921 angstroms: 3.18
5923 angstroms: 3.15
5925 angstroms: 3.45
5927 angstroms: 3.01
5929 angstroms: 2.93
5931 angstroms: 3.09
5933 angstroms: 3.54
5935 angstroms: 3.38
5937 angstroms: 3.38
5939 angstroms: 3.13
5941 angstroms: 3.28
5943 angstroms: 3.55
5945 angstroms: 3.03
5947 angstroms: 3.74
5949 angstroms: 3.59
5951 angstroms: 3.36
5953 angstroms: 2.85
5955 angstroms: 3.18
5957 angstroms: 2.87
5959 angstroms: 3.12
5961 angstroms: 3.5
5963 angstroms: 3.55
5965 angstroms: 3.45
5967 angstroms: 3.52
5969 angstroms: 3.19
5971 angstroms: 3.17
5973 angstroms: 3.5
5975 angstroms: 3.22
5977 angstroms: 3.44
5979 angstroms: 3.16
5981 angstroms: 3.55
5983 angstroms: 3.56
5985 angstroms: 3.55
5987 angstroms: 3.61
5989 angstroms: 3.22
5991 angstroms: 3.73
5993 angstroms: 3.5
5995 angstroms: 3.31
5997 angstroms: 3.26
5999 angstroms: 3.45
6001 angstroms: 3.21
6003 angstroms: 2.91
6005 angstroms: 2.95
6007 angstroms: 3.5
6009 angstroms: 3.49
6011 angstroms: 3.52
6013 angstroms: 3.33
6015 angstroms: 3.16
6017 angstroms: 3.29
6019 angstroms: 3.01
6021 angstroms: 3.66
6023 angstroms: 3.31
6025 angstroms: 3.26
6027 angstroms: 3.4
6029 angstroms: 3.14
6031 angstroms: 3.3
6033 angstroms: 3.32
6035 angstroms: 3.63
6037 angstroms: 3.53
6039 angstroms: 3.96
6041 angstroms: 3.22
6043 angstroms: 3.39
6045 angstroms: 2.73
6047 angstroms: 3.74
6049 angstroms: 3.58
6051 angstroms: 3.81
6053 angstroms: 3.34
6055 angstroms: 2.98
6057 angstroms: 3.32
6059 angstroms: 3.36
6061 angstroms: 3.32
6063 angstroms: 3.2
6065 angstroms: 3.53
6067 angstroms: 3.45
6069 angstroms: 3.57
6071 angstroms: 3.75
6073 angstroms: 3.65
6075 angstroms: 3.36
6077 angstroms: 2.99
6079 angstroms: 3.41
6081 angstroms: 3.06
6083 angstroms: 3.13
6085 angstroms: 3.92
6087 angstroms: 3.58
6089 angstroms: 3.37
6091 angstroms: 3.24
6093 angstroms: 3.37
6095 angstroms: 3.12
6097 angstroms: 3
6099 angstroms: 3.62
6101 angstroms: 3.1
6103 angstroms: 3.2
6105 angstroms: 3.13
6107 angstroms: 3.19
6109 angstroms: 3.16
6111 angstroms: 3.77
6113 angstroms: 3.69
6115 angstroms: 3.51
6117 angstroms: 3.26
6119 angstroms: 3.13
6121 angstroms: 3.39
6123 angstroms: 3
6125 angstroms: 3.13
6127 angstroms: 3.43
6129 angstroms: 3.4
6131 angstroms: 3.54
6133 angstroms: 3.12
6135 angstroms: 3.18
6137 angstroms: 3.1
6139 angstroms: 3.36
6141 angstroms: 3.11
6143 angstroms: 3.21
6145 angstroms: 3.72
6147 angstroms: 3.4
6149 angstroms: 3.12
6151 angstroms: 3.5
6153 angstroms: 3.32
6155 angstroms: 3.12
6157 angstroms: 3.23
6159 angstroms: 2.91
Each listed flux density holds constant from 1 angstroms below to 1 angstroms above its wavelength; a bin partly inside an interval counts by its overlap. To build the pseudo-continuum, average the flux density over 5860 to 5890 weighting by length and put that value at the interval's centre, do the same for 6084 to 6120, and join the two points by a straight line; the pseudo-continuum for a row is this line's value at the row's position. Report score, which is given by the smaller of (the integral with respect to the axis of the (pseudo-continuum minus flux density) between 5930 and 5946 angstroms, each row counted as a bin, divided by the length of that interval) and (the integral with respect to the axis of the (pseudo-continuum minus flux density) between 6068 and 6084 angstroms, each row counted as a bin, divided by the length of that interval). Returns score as -0.02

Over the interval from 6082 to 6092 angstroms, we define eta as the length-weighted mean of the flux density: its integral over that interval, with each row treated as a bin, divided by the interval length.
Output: 3.45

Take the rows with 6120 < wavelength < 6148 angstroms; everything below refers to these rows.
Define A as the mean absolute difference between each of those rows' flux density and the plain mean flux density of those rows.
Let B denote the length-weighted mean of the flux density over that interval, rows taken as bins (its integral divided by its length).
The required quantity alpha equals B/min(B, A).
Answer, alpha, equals 19.3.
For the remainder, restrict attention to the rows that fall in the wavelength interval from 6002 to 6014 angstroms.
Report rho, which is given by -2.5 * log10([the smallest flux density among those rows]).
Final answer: -1.16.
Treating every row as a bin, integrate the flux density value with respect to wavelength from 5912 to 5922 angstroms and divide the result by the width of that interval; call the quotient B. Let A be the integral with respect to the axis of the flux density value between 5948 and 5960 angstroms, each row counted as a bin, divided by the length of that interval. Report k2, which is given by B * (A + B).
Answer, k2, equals 21.9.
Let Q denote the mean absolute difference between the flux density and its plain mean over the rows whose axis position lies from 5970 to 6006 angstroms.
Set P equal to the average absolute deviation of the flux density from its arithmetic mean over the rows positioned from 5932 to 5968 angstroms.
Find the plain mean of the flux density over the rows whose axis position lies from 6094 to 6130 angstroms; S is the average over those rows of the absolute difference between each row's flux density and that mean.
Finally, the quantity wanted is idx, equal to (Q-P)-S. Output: -0.21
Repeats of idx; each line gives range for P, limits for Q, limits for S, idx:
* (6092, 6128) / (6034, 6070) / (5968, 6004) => -0.16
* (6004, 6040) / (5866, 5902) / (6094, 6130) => -0.03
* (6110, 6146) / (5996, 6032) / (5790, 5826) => -0.25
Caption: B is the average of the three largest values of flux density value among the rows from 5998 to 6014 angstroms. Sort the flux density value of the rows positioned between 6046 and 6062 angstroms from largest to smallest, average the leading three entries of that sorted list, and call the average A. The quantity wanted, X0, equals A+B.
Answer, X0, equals 7.2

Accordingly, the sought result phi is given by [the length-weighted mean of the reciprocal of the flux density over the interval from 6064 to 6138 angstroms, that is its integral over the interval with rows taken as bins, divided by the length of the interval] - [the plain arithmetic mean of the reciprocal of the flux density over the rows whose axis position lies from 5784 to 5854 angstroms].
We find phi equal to 0.013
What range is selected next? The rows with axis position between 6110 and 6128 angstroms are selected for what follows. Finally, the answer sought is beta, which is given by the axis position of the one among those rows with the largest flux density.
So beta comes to 6111 angstroms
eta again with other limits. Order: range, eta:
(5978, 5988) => 3.49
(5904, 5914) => 3.22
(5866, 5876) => 3.52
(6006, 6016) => 3.40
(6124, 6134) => 3.32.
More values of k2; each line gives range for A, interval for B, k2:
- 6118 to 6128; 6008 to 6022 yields 22.0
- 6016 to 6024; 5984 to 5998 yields 23.4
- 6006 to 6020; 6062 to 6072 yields 23.9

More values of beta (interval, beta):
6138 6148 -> 6145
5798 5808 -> 5803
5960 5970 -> 5963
